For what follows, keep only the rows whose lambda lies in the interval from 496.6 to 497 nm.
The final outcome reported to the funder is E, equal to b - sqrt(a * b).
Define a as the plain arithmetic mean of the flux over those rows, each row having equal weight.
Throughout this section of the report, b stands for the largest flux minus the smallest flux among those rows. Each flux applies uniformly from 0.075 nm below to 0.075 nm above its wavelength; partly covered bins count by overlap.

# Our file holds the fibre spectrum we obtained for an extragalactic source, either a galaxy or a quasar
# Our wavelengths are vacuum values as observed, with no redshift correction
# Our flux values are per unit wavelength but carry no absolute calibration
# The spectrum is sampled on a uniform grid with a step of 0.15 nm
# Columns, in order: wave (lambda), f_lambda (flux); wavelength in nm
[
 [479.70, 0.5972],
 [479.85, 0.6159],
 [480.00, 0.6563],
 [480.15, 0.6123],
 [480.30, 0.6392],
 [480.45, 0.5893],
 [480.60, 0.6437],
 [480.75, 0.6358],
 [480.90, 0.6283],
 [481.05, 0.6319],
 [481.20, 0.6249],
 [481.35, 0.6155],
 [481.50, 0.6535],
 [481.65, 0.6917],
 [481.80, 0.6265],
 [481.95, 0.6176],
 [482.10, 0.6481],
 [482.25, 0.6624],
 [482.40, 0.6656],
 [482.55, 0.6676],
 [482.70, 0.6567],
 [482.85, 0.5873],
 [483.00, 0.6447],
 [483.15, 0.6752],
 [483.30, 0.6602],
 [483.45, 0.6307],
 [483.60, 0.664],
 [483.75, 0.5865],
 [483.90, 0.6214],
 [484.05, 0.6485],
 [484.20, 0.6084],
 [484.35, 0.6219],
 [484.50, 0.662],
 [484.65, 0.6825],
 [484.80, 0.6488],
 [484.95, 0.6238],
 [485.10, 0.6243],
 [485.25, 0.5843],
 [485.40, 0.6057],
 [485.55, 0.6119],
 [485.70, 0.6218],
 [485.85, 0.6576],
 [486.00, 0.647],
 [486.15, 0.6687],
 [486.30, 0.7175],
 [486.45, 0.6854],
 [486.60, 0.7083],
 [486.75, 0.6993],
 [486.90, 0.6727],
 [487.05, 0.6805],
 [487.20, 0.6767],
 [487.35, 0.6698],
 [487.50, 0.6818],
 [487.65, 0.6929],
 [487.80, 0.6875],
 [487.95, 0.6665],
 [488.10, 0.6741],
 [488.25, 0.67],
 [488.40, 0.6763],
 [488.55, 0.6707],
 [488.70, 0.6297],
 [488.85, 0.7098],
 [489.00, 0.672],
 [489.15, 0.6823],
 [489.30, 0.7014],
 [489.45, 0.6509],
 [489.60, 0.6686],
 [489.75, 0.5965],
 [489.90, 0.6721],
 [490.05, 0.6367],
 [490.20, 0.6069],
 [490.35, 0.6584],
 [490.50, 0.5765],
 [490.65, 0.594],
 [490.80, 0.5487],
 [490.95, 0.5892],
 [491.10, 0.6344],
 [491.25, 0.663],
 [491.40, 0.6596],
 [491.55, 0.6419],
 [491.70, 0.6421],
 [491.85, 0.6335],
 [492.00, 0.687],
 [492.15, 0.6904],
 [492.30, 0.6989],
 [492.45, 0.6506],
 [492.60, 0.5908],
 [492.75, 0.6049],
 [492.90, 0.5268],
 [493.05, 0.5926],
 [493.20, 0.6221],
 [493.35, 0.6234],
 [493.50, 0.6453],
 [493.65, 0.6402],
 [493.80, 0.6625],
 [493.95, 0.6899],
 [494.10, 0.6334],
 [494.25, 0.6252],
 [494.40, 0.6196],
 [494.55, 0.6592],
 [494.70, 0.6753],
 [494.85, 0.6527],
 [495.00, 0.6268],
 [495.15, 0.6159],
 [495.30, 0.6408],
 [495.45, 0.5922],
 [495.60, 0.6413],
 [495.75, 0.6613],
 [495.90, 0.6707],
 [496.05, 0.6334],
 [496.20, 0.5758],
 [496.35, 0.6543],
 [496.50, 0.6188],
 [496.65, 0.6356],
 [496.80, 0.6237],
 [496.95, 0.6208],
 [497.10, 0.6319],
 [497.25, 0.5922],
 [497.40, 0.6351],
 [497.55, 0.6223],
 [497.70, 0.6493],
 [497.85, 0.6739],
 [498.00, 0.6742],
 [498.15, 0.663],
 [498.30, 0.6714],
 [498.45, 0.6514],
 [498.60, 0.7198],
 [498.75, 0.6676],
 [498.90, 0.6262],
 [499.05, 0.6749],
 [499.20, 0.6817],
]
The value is -0.082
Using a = 0.627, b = 0.015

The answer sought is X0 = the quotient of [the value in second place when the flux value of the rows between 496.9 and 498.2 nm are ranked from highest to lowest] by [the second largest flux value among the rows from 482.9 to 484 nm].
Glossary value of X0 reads 1.01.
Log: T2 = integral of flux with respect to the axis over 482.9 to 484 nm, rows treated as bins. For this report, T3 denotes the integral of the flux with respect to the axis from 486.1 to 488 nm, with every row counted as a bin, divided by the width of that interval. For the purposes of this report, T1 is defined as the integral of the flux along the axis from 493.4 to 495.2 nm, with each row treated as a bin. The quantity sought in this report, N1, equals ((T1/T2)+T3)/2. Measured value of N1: 1.17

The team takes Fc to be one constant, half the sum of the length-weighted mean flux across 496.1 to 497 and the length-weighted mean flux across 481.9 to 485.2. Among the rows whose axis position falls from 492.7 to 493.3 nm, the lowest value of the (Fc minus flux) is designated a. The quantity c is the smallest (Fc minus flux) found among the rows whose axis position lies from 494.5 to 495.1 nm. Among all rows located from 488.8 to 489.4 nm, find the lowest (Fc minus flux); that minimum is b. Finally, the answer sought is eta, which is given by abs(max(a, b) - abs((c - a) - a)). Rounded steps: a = 0.01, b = -0.08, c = -0.044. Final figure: 0.053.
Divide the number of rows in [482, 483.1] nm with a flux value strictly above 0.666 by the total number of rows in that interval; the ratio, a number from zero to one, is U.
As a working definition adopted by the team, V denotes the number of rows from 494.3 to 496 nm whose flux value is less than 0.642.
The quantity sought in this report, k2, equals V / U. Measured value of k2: 42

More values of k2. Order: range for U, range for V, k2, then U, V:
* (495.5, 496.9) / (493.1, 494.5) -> 54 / 0.11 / 6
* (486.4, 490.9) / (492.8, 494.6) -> 11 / 0.70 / 8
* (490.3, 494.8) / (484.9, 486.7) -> 36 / 0.17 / 6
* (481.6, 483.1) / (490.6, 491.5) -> 20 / 0.20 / 4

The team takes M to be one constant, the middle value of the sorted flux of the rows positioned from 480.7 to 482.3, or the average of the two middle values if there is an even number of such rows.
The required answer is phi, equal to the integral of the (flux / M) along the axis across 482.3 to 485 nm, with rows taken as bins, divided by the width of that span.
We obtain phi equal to 1.02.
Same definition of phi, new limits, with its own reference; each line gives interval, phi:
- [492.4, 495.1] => 1.00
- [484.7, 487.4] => 1.04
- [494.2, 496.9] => 1.00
